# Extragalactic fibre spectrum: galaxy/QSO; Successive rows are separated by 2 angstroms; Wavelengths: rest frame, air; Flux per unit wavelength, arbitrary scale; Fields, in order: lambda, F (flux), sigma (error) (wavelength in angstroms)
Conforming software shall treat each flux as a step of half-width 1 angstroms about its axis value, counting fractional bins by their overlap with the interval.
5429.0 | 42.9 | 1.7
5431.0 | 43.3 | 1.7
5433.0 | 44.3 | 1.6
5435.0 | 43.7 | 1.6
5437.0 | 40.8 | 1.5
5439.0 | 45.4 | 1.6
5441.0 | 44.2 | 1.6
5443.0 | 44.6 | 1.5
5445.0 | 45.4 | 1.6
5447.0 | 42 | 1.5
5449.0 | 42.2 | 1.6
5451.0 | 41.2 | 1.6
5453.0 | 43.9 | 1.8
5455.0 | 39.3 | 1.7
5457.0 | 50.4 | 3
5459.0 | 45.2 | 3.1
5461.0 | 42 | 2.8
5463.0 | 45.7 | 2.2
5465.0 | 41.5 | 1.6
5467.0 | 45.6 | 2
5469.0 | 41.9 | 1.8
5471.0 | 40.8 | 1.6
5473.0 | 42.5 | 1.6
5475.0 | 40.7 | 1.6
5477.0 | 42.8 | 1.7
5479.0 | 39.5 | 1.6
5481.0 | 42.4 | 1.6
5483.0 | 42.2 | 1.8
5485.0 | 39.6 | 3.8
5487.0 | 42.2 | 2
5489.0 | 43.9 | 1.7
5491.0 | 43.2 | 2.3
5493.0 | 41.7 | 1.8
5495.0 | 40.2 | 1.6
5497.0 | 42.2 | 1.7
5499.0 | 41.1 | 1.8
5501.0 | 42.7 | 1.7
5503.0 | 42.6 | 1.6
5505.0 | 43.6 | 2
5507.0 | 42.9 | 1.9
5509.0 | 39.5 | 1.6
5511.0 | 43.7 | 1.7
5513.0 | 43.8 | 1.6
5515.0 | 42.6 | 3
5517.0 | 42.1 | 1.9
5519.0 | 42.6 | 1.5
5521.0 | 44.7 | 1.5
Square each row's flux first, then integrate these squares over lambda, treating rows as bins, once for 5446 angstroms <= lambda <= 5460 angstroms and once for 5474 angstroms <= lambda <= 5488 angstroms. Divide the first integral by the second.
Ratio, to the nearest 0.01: 1.11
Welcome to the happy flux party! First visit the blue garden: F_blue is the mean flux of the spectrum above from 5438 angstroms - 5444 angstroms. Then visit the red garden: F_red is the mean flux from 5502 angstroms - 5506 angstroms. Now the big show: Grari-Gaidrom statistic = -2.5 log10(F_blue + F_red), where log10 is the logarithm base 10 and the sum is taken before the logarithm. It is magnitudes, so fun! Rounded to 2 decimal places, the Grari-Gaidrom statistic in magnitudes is -4.86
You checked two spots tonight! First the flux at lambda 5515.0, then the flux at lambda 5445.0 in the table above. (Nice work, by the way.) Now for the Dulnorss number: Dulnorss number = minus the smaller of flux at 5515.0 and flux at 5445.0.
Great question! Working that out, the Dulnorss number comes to -42.6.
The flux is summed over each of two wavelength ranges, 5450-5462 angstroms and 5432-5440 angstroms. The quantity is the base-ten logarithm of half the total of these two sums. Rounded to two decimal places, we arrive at 2.34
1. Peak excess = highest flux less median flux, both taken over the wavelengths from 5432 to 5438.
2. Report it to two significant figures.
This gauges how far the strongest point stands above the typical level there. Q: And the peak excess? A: 0.60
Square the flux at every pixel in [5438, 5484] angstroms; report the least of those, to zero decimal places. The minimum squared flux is 1544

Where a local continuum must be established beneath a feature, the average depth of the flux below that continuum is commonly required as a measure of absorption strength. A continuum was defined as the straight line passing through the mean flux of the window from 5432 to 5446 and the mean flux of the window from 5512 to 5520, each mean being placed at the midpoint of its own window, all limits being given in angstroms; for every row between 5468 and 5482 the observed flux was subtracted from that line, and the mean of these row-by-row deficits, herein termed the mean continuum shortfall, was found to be 1.9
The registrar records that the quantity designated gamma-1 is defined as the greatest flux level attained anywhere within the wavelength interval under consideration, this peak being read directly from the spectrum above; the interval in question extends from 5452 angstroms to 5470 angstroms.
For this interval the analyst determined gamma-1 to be 50.4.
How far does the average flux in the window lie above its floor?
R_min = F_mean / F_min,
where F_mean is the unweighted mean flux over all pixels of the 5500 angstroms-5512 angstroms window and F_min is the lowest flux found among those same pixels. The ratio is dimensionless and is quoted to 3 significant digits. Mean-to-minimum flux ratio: 1.08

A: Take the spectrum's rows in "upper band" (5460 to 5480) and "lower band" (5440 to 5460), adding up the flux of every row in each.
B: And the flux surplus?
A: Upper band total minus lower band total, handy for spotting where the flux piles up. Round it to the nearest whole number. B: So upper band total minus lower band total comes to -15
